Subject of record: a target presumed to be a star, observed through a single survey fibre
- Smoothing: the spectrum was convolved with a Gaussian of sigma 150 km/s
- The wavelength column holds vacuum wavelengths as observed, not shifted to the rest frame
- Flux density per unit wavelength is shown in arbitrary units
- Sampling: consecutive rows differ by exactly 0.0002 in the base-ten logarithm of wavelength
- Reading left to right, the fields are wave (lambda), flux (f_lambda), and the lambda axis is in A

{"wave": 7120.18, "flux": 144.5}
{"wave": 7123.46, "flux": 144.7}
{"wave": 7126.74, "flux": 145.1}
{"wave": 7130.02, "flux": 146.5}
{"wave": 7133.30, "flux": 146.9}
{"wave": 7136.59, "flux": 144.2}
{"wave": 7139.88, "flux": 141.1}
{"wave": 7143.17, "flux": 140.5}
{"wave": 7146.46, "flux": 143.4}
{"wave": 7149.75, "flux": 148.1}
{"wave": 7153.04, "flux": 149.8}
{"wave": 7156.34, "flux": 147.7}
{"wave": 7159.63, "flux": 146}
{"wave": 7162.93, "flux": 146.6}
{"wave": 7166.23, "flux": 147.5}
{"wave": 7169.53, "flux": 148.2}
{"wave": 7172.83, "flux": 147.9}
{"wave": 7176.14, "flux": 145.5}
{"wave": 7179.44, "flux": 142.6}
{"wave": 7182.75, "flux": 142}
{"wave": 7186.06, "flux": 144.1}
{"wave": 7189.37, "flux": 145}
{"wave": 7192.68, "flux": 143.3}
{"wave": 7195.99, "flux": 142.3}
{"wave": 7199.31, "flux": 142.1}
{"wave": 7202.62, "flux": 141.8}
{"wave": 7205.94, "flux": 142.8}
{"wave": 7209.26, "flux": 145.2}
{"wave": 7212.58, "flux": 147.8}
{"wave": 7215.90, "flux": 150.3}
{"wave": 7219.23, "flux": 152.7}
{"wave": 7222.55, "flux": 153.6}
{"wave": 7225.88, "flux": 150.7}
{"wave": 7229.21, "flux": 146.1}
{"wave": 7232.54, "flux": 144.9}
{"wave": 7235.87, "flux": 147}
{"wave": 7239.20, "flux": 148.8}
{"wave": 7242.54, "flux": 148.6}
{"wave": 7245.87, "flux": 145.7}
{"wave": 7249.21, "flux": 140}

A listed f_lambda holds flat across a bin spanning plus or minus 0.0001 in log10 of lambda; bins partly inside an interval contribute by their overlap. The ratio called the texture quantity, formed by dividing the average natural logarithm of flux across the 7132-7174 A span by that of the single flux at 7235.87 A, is 1.00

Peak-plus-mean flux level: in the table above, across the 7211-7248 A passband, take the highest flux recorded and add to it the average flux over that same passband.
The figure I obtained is 302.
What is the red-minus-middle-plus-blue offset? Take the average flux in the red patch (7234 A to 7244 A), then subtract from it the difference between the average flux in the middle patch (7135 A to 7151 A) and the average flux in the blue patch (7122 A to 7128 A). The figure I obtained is 150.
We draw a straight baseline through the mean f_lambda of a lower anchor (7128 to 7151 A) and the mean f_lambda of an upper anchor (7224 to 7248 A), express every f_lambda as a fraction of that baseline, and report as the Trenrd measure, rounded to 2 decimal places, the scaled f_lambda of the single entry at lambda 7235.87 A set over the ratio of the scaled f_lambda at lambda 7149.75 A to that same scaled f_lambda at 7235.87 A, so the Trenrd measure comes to 0.97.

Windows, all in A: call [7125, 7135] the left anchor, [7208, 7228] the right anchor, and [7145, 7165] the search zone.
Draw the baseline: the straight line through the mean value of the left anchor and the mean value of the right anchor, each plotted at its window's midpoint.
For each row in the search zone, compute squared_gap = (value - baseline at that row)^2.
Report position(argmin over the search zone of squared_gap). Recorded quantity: 7156.34 A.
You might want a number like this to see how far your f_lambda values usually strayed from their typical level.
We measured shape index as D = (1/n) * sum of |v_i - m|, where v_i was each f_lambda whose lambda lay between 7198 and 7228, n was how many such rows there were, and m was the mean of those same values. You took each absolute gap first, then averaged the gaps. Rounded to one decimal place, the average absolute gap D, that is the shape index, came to 4.0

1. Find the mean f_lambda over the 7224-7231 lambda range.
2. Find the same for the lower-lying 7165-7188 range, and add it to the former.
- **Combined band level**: 294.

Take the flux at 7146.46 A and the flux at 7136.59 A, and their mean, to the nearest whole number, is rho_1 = 144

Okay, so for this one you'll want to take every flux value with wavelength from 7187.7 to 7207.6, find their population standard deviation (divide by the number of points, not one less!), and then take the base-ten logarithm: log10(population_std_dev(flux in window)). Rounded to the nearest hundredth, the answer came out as 0.03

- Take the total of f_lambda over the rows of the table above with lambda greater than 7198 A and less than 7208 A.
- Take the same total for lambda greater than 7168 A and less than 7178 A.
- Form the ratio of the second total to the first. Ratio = 1.03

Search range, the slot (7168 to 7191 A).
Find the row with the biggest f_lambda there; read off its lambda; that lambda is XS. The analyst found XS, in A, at 7169.53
